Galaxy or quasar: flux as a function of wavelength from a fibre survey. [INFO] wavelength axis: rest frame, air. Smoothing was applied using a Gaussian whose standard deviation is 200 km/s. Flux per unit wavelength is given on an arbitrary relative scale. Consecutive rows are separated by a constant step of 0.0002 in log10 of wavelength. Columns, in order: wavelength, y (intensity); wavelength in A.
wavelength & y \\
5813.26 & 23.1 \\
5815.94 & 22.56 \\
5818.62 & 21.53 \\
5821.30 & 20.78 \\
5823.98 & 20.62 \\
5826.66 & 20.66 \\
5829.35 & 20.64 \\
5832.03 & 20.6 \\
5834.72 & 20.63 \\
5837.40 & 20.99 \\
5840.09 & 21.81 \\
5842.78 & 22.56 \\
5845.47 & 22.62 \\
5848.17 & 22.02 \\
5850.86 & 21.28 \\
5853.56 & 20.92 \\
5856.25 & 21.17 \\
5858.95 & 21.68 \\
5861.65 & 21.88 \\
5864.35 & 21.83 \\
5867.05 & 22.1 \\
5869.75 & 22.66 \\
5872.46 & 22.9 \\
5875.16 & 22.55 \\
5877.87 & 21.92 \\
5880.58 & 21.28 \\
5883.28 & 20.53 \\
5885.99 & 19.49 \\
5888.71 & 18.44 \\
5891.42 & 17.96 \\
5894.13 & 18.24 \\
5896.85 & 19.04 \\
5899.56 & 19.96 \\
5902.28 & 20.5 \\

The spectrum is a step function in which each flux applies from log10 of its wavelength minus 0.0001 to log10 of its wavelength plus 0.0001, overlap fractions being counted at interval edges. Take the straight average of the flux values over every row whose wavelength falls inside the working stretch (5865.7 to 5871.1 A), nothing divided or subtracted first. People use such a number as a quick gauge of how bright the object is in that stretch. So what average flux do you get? 22.4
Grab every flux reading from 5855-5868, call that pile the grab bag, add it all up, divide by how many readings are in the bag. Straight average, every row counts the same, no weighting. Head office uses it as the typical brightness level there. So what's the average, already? 21.7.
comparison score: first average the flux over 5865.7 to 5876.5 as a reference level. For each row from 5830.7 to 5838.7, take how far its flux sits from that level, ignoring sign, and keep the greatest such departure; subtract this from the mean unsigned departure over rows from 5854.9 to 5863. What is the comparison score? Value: -0.98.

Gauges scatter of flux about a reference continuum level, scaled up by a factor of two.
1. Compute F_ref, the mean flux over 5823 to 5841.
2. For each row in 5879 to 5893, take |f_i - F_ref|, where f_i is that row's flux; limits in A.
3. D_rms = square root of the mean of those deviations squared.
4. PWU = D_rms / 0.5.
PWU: 3.6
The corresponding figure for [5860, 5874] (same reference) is 3.0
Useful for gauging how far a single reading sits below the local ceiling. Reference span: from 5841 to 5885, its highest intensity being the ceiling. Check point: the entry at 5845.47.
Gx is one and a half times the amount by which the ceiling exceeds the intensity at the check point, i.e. 0.4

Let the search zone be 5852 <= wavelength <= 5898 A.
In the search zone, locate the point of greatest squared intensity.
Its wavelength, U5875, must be 5872.46 A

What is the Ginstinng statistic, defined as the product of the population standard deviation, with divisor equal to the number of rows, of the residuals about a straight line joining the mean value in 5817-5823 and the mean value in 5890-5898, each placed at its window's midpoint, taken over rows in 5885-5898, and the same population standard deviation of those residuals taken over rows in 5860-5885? 0.33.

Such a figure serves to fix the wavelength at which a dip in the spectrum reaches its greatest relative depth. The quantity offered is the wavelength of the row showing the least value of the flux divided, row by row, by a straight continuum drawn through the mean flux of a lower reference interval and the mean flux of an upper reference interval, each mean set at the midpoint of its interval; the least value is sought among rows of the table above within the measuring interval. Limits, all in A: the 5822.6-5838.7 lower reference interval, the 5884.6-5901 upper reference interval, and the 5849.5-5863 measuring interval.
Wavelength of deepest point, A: 5853.56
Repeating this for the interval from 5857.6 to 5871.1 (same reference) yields 5858.95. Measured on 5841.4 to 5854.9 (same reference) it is 5853.56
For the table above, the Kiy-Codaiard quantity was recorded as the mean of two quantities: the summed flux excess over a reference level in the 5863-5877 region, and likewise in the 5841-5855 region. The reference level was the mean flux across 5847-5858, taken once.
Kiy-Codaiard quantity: 4.0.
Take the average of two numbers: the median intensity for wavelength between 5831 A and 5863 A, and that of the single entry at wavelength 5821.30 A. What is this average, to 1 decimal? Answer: 21.1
